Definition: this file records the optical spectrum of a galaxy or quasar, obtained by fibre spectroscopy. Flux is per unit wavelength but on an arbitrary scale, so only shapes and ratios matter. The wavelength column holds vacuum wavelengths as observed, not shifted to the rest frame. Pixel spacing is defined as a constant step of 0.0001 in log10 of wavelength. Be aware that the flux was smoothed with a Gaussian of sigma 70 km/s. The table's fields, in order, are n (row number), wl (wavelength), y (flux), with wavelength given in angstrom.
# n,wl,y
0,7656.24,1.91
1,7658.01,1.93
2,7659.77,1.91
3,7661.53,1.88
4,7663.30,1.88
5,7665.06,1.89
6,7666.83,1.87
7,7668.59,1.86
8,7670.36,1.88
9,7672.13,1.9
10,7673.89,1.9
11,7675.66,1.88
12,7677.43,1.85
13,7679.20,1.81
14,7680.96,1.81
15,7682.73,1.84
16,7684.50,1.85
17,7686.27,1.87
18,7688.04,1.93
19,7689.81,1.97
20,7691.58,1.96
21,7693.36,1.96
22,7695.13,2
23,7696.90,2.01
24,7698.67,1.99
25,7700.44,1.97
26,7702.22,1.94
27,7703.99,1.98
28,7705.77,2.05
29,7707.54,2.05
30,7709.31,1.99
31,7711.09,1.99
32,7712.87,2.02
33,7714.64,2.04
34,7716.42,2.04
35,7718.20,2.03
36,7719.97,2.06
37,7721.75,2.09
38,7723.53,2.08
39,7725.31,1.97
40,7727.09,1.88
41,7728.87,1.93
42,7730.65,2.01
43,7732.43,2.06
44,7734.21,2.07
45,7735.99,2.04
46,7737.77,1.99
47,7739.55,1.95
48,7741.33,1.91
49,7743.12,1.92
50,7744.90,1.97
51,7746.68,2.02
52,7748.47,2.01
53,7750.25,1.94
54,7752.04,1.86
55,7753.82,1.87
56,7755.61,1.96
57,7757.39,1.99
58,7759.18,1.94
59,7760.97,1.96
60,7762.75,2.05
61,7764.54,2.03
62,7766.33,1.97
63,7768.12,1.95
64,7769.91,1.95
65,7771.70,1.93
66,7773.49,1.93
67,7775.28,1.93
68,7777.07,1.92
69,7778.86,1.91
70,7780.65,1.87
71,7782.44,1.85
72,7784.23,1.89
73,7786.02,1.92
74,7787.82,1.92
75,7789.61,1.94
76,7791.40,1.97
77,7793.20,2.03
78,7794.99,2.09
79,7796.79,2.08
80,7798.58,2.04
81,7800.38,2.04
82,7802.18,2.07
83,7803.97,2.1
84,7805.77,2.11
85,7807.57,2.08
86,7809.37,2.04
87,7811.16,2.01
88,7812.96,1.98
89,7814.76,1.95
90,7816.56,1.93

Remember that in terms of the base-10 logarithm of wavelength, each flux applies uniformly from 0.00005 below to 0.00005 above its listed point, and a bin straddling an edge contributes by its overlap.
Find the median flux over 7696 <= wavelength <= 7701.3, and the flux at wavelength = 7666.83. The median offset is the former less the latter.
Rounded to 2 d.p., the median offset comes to 0.12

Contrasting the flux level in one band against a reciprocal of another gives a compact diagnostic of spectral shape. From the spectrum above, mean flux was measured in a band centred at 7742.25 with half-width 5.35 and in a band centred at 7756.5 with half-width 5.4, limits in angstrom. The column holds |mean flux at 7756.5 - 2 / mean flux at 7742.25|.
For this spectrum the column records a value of 0.910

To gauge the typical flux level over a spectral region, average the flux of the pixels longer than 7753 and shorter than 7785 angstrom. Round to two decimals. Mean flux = 1.94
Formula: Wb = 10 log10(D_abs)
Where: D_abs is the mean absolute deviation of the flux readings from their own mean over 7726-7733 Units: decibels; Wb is -12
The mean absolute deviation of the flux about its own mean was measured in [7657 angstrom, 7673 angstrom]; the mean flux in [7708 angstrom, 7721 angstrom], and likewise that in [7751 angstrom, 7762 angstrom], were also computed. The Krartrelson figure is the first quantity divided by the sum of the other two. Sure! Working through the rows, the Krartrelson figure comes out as 0.0042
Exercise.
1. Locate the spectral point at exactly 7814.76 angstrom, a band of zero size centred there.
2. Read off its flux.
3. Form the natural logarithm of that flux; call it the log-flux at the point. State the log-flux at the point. 0.67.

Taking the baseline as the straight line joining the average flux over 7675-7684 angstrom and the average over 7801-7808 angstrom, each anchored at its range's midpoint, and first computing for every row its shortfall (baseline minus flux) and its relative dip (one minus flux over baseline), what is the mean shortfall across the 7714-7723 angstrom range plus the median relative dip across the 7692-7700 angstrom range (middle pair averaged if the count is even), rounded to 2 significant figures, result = -0.20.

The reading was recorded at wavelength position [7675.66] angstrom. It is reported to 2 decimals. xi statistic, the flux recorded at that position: 1.88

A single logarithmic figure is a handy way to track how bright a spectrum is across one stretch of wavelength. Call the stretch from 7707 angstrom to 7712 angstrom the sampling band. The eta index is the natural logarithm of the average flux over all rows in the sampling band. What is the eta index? 0.70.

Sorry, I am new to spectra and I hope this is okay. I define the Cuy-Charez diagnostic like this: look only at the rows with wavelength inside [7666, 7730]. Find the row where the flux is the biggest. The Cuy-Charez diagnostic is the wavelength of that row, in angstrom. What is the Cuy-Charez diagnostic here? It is 7721.75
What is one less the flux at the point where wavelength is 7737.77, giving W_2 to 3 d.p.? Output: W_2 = -0.990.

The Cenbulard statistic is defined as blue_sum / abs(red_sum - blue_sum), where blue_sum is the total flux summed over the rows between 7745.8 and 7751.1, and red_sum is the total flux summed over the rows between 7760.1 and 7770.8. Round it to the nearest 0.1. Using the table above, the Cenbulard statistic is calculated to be 1.0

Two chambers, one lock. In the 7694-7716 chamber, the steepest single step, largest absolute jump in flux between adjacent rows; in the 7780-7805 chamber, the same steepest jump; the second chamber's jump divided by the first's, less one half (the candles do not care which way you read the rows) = 0.36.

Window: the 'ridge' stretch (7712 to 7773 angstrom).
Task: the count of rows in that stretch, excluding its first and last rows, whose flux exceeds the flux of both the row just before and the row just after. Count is 5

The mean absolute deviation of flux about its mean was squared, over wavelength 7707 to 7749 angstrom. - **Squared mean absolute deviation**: 0.0021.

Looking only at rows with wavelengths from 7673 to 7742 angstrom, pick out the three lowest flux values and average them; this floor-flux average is 1.82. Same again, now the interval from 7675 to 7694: 1.82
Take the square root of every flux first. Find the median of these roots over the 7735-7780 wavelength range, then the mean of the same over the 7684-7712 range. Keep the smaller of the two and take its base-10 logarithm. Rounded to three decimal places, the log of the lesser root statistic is 0.145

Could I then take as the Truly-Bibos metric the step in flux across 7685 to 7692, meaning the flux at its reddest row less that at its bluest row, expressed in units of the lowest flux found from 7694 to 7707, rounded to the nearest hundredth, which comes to 0.05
